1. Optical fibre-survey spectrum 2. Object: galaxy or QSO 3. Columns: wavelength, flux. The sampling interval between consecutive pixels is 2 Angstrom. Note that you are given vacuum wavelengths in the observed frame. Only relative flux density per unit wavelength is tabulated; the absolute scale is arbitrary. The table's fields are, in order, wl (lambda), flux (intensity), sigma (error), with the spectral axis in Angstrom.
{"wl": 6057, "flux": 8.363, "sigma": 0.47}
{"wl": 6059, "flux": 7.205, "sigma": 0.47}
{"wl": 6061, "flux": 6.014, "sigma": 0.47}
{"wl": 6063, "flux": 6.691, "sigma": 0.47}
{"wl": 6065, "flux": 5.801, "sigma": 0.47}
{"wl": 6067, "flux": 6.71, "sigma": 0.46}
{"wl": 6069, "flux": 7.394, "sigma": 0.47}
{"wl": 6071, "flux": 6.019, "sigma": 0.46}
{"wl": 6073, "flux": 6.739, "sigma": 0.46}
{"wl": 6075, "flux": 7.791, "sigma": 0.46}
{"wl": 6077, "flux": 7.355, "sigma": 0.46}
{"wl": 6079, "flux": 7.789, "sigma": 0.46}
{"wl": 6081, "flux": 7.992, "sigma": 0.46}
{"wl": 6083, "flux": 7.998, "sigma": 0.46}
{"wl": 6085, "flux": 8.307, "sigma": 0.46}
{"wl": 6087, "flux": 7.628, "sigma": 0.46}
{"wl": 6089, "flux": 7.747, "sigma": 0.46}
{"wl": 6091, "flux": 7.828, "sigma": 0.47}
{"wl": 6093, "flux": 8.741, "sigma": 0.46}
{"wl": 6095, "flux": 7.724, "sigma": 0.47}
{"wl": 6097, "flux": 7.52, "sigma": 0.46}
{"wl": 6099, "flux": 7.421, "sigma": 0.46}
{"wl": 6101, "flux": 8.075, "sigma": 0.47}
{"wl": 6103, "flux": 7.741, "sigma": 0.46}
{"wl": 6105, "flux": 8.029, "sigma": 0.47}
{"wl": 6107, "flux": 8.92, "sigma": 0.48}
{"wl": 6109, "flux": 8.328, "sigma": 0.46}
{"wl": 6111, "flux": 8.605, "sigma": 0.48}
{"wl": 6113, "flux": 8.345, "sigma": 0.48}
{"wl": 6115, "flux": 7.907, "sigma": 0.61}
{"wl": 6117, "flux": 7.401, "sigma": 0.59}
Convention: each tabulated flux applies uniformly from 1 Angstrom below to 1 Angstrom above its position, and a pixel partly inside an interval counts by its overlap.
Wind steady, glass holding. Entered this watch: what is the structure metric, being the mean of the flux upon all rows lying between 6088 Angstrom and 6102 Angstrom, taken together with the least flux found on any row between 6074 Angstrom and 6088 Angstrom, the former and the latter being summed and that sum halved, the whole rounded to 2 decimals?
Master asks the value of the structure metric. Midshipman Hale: 7.61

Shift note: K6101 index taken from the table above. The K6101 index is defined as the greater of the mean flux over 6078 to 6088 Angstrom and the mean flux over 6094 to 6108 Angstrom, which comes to 7.94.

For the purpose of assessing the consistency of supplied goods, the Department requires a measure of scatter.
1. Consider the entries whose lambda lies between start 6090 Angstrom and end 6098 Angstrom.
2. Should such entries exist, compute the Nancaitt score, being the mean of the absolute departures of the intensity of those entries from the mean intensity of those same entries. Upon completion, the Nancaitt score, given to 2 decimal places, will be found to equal 0.39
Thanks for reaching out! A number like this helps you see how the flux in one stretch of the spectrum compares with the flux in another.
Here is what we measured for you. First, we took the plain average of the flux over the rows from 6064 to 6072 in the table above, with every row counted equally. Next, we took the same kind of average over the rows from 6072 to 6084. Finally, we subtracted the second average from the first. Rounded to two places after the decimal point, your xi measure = -1.13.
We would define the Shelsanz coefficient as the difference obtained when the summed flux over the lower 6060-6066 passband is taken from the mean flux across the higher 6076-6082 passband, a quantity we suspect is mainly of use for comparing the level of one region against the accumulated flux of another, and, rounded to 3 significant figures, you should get -10.8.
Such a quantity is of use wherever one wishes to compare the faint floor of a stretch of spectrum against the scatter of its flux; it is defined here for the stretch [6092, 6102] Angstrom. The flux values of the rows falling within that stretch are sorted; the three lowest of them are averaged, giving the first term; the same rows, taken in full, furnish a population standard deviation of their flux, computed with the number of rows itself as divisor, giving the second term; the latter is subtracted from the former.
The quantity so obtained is 7.08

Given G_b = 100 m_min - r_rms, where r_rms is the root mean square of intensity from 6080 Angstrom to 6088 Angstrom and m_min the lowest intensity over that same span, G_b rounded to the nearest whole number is 755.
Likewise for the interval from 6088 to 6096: 764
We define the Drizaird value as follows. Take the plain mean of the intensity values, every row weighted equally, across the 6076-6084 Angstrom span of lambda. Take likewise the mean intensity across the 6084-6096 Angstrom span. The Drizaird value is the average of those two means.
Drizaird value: 7.9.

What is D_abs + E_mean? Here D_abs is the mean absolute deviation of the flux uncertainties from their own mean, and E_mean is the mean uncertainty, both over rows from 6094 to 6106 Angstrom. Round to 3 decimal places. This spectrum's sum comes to 0.470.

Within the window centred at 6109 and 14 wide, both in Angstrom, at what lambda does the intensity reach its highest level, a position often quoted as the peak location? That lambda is 6107 Angstrom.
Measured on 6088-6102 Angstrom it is 6093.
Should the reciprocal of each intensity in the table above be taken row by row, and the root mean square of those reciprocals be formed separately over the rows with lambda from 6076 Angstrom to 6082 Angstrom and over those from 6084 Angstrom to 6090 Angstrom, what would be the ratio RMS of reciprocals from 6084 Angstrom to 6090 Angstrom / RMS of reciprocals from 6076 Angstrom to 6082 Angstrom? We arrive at 0.98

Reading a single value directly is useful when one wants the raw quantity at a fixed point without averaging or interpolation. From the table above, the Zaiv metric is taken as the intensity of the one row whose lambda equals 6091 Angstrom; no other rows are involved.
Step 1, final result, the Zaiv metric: 7.828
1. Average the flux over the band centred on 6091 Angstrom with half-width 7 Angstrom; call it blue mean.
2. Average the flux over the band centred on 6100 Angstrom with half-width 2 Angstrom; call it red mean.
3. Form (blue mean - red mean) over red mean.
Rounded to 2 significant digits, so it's 0.023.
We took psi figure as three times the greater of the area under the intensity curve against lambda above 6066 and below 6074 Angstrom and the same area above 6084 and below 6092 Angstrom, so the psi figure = 189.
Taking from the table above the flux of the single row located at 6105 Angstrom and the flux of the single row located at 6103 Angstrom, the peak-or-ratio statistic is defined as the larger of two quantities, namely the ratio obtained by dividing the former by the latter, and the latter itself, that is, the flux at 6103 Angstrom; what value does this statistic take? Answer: 7.74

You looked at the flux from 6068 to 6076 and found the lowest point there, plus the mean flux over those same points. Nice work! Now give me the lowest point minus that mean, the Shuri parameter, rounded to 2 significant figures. -0.97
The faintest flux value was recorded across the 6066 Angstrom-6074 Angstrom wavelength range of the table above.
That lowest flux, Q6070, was 6.019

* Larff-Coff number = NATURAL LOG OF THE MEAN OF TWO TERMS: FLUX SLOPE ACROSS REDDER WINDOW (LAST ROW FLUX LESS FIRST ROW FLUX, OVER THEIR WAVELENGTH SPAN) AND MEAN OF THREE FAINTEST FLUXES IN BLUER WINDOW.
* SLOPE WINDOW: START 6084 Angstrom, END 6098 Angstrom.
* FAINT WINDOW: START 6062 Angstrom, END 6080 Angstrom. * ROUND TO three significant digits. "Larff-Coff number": 1.12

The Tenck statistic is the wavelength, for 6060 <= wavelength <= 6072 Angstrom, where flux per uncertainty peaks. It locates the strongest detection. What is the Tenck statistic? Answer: 6069 Angstrom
